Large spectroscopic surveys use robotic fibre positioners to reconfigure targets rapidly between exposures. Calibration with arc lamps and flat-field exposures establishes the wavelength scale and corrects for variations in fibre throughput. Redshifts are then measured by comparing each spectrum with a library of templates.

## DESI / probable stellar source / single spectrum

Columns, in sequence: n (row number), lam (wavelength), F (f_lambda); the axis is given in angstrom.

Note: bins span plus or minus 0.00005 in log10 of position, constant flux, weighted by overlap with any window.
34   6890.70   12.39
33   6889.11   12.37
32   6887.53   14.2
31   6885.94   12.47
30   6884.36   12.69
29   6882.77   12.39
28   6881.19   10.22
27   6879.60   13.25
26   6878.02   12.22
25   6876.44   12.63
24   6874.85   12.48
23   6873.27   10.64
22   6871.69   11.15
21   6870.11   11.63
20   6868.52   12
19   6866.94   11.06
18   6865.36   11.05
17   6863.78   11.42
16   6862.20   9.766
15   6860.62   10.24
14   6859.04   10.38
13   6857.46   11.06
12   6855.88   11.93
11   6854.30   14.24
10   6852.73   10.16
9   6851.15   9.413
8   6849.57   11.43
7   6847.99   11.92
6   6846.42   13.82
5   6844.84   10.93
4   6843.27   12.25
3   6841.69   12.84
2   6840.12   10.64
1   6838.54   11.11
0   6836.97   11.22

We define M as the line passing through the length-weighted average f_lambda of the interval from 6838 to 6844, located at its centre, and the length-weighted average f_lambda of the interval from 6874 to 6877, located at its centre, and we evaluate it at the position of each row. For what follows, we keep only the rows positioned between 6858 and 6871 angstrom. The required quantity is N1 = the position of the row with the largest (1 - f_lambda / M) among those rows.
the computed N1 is 6862.20 angstrom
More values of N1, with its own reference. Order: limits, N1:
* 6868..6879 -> 6873.27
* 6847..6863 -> 6851.15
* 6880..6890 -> 6881.19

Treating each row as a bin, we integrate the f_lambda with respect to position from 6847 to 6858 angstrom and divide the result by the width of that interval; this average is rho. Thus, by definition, 11.5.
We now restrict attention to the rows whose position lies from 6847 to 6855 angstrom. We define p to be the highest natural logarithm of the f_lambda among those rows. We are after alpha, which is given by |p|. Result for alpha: 2.66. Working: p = 2.66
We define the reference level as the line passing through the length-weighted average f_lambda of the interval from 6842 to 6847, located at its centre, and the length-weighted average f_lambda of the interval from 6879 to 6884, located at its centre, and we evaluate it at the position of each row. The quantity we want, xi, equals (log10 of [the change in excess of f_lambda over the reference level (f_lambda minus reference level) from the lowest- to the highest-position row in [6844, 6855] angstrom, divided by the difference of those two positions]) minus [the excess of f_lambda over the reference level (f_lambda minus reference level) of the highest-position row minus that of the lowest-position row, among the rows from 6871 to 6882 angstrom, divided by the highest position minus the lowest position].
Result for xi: -0.4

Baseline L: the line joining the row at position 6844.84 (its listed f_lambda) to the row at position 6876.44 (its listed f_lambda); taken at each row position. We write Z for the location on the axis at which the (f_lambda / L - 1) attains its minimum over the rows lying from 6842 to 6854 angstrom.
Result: 6851.15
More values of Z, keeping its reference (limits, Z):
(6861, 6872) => 6862.20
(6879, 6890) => 6881.19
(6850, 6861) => 6851.15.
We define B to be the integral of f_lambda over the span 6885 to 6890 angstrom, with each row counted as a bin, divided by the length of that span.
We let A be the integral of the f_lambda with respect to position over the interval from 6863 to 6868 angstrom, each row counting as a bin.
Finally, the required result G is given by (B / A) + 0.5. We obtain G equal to 0.73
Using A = 56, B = 13.0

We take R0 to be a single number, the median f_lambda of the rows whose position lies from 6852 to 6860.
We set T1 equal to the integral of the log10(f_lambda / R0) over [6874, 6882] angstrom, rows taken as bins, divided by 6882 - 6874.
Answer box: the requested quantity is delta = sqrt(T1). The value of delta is 0.20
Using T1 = 0.04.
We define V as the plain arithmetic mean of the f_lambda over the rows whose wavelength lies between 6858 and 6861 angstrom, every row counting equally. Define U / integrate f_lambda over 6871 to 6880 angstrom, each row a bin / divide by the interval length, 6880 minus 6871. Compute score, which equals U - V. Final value 1.7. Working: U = 12.0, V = 10.3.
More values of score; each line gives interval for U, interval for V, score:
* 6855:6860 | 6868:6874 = -0.2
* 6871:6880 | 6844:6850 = 0.0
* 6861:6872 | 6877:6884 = -0.9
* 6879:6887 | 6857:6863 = 1.9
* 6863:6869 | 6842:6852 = -0.3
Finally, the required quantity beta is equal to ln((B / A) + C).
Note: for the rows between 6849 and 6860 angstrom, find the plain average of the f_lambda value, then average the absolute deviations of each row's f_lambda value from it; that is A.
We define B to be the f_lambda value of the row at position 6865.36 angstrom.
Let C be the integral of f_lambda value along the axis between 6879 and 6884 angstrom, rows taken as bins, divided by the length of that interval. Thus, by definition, 3.08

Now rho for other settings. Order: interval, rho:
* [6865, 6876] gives 11.5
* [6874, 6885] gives 12.3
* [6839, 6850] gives 12.0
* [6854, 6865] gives 11.1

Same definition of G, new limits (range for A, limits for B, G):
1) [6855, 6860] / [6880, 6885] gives 0.71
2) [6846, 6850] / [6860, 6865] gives 0.71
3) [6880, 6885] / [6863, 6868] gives 0.69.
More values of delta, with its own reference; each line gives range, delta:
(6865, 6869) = 0.11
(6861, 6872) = 0.04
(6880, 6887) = 0.19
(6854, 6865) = 0.03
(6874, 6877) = 0.23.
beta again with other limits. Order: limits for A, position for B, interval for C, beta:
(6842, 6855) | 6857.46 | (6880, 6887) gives 3.03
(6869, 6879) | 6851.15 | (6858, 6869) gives 3.23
